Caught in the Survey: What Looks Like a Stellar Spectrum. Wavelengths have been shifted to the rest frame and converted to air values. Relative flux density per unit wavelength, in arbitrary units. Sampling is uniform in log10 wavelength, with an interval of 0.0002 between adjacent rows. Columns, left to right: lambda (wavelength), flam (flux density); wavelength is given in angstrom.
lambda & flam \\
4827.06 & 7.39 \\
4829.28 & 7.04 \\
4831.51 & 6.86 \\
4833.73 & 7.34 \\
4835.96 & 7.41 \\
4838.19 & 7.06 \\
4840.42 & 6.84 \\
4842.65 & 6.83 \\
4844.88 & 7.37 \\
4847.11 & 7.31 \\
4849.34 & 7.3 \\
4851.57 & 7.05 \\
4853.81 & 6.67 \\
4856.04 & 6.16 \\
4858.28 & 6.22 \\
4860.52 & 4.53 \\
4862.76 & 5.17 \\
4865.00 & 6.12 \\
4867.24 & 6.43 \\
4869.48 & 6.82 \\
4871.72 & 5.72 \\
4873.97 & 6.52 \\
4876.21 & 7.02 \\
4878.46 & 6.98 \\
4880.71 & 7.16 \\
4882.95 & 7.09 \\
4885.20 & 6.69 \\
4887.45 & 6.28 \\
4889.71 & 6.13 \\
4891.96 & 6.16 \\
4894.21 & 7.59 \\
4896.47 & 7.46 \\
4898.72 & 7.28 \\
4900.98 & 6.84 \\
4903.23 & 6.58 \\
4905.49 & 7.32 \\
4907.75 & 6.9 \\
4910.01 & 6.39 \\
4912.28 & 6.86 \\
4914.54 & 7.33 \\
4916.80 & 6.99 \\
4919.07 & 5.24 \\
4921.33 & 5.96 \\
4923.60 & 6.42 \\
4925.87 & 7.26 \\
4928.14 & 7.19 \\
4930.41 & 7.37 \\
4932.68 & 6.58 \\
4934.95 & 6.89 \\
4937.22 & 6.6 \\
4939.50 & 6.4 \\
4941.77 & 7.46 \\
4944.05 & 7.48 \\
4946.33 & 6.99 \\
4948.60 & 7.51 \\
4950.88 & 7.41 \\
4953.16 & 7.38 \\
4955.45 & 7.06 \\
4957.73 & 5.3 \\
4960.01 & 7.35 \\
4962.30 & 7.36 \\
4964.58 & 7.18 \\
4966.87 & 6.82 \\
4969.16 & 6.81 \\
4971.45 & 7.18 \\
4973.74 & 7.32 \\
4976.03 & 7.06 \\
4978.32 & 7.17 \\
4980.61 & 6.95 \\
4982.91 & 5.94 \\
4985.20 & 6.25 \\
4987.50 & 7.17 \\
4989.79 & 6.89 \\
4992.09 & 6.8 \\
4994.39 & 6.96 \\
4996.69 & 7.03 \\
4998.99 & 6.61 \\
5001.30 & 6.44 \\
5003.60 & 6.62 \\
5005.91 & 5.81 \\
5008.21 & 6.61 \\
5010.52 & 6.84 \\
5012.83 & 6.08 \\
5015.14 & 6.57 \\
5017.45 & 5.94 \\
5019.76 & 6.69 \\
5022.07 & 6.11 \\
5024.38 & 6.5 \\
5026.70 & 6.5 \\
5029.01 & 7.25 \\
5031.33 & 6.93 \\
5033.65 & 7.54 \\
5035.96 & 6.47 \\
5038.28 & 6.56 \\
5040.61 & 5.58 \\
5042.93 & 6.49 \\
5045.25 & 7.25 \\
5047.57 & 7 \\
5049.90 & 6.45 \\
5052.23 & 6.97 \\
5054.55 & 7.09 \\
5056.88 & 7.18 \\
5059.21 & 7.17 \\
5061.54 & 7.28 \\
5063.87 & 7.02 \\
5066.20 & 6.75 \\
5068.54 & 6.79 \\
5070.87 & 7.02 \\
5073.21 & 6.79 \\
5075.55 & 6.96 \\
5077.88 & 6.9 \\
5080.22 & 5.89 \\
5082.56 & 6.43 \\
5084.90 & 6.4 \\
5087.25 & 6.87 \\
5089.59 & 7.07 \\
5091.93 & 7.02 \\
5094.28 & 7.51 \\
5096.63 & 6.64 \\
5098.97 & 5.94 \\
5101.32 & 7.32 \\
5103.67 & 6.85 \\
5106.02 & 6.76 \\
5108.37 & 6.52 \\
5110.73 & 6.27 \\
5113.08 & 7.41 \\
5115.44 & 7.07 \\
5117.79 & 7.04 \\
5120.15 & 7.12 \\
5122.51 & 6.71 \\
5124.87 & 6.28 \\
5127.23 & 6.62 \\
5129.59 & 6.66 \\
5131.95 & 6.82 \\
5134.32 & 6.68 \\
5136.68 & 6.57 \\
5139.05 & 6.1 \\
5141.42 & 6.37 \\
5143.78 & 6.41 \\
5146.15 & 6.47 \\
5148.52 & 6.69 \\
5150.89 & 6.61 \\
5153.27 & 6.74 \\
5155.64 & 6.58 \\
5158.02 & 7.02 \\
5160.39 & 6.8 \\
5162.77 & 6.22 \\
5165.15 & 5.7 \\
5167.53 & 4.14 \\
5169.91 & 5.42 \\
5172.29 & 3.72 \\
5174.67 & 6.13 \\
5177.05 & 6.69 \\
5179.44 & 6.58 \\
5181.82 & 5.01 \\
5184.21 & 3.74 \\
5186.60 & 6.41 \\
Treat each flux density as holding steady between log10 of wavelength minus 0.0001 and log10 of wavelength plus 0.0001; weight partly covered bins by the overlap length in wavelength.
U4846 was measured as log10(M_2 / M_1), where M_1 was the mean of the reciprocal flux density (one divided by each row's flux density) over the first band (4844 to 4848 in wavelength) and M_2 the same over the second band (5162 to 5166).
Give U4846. 0.091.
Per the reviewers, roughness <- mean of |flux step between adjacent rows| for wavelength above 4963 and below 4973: 0.2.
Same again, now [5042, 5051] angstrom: 0.5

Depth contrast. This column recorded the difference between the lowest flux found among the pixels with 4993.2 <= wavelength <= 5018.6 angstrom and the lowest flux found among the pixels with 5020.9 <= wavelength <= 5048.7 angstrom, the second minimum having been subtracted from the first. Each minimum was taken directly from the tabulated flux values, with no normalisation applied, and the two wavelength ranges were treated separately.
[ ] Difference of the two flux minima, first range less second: 0.2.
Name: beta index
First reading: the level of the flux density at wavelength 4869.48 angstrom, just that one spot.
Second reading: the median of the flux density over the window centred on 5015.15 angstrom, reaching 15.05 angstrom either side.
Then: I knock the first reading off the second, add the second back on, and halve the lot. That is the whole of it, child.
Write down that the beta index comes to 3.09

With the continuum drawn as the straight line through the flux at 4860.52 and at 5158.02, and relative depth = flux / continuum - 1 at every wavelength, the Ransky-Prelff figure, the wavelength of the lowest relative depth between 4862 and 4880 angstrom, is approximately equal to 4862.76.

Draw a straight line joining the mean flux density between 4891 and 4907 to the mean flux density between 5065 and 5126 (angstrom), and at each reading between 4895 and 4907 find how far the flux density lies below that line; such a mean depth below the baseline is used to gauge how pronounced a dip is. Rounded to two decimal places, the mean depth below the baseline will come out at -0.07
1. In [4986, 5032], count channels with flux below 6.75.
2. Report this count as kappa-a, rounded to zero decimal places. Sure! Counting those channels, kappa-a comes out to 12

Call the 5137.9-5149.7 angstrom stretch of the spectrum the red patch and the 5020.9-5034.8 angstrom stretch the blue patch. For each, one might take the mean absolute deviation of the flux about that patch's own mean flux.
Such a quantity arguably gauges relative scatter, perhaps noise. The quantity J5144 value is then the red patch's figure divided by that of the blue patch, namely 0.32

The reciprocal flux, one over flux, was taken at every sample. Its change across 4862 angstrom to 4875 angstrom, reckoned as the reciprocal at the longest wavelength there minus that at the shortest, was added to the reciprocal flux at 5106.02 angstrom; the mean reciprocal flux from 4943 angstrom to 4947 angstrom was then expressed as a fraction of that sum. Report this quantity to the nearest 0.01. 1.28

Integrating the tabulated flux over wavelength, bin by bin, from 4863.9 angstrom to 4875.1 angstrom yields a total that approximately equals 70.9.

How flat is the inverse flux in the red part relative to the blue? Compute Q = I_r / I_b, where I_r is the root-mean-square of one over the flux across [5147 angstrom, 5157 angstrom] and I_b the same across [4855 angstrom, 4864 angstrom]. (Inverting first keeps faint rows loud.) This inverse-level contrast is 0.81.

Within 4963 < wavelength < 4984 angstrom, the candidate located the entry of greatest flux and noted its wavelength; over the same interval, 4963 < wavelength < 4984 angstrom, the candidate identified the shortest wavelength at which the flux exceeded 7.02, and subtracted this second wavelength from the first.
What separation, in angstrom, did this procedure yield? 9.2 angstrom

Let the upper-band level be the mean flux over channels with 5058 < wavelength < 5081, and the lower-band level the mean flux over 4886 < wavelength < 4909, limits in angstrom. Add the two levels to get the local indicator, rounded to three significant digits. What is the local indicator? 13.7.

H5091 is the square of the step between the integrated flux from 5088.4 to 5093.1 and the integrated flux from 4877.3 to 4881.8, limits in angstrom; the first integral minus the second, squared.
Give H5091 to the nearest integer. 2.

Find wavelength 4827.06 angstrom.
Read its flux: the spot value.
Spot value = 7.39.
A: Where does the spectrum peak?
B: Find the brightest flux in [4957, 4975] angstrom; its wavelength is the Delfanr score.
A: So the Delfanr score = 4962.30 angstrom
